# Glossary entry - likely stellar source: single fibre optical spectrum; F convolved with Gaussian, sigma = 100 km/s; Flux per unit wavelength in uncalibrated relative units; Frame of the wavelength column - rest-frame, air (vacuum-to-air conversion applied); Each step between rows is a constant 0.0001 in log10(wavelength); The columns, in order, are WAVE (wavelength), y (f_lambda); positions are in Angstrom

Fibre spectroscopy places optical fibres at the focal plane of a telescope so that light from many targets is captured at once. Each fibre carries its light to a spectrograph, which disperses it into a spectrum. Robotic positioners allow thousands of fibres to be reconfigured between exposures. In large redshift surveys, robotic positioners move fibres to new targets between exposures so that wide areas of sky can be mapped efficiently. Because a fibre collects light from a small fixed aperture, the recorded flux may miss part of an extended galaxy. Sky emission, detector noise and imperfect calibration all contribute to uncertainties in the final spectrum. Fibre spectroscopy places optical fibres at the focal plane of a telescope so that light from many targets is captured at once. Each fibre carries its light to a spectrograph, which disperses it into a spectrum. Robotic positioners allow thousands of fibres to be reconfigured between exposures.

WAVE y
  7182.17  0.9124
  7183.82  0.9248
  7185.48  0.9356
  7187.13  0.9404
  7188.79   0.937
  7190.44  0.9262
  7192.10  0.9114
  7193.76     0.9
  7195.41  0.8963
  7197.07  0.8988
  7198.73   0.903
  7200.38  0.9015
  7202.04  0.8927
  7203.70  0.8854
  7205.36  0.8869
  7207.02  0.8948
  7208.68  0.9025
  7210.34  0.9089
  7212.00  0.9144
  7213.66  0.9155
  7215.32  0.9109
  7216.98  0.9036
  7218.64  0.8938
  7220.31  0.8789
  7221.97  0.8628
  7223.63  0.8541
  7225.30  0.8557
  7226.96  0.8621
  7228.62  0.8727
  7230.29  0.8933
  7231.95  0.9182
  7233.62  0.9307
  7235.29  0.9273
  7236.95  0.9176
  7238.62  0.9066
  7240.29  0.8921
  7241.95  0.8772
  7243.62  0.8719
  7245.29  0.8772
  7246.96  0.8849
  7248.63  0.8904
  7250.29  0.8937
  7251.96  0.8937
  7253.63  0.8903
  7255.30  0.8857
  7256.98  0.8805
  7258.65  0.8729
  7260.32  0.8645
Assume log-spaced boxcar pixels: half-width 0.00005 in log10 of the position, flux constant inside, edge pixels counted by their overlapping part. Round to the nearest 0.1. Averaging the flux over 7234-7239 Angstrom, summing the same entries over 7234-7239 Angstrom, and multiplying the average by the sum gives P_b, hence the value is 2.5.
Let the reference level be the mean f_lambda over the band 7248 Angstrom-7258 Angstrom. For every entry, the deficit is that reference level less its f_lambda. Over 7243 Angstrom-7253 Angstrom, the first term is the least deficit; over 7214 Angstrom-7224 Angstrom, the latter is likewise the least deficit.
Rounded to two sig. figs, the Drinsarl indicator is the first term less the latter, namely 0.017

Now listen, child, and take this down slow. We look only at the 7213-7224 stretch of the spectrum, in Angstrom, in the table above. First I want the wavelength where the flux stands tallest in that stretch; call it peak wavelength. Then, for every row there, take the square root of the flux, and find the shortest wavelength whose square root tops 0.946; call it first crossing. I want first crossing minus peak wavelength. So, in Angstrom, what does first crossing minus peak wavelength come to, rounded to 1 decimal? 0.0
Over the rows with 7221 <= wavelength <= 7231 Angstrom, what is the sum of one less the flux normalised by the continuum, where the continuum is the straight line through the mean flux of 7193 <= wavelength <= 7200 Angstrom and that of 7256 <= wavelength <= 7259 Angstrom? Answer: 0.15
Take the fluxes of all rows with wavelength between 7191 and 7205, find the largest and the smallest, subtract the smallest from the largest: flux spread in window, 0.026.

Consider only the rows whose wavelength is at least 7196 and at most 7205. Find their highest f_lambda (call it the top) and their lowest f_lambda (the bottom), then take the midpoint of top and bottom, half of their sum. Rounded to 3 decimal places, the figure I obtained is 0.894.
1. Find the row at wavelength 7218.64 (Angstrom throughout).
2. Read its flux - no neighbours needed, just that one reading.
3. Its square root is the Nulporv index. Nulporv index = 0.945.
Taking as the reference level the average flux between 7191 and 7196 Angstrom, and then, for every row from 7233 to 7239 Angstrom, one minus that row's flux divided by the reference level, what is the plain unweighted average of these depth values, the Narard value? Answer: -0.02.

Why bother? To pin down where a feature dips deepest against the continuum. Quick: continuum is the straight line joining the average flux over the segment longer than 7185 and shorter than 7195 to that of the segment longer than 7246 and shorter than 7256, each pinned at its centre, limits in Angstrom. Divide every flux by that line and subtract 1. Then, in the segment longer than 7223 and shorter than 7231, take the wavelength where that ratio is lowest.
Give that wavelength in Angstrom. 7223.63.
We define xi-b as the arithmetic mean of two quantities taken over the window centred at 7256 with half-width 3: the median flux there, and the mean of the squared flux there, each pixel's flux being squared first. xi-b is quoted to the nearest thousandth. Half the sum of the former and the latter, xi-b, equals 0.831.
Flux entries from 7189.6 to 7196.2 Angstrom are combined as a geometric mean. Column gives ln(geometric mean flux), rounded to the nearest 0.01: -0.10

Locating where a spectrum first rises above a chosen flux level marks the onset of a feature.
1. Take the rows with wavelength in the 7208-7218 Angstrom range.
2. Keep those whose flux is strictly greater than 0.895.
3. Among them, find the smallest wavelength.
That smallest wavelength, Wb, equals 7208.68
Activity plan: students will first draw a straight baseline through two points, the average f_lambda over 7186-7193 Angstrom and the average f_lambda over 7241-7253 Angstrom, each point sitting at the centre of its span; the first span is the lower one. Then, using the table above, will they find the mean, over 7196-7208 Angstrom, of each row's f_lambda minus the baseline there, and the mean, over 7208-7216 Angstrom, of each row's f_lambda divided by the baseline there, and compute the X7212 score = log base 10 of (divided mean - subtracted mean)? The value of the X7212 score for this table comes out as 0.010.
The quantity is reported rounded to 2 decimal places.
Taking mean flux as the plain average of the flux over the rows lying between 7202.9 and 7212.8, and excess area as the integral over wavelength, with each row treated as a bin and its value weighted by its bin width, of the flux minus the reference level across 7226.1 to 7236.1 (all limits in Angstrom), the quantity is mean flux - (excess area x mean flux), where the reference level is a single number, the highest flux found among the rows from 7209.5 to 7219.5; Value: 1.03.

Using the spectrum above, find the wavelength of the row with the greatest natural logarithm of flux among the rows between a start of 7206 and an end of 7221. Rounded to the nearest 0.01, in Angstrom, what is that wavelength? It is 7213.66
